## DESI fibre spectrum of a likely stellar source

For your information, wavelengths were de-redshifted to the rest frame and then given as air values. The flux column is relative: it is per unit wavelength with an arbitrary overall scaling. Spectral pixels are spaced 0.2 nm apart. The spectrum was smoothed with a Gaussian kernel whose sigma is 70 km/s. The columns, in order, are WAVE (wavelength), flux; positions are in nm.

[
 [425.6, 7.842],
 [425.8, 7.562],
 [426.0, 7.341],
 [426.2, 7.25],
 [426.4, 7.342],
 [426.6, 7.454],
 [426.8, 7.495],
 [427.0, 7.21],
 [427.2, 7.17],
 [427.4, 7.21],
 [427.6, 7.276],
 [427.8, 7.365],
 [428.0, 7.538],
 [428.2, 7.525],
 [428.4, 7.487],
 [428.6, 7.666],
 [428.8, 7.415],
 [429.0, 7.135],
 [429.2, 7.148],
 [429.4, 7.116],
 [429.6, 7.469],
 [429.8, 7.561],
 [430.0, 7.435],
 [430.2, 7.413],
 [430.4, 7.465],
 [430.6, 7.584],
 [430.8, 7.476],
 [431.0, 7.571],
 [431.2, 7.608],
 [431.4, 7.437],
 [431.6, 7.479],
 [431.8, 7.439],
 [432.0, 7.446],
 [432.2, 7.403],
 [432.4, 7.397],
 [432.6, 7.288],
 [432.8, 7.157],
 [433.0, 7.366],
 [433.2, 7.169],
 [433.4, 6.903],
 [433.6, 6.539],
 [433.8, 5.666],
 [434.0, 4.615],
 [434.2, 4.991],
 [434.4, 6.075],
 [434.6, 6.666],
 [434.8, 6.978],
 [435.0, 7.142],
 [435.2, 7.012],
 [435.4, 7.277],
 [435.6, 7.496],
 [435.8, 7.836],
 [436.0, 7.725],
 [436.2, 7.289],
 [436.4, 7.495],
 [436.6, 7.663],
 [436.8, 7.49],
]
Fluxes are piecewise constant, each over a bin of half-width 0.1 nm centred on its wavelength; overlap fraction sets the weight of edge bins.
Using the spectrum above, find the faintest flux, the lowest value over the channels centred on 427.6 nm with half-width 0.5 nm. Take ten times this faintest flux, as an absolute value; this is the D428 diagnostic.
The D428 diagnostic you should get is 72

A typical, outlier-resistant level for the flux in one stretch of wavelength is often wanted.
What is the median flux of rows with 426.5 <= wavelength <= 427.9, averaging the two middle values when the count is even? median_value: 7.28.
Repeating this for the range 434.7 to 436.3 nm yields 7.28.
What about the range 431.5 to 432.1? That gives 7.45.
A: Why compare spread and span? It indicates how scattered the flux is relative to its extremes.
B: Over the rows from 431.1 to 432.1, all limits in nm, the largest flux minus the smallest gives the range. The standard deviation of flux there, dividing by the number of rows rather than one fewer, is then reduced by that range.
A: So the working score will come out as -0.11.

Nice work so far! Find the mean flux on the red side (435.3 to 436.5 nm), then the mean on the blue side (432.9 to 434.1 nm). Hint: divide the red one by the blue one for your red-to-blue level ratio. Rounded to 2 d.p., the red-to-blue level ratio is 1.18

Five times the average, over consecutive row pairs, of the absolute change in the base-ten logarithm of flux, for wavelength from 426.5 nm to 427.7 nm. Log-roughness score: 0.028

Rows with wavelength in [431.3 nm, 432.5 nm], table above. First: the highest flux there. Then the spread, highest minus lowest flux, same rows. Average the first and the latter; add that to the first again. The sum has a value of 11.3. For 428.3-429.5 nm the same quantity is 11.8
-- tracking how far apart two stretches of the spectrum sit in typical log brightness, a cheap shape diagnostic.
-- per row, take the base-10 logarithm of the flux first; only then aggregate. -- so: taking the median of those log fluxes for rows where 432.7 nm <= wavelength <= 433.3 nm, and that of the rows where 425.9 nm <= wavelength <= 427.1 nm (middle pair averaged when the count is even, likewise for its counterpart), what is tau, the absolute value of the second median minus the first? 0.010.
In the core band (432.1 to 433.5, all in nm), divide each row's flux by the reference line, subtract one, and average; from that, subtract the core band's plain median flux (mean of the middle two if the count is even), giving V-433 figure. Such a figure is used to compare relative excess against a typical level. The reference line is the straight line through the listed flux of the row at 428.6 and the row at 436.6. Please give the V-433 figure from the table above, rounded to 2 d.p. -7.34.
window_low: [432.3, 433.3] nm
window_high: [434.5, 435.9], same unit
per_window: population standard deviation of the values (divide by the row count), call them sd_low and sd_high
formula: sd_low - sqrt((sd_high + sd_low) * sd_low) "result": -0.11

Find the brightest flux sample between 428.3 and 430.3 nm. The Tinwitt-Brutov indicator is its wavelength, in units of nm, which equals 428.6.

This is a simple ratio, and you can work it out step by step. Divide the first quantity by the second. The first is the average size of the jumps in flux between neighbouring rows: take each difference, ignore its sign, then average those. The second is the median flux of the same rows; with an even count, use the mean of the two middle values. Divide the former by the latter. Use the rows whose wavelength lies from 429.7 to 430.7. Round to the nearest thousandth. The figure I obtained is 0.011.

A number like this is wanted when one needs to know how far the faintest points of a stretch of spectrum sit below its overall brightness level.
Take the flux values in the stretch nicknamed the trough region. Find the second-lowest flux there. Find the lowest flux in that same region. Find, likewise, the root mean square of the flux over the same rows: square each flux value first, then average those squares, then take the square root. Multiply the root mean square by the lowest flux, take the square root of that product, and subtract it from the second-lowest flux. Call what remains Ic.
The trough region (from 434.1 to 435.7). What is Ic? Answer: 0.27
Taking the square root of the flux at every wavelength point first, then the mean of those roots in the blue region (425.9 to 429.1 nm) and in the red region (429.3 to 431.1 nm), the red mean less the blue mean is 0.02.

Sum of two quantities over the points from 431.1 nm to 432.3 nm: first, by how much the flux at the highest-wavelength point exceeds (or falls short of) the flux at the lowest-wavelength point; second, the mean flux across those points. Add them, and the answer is 7.3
